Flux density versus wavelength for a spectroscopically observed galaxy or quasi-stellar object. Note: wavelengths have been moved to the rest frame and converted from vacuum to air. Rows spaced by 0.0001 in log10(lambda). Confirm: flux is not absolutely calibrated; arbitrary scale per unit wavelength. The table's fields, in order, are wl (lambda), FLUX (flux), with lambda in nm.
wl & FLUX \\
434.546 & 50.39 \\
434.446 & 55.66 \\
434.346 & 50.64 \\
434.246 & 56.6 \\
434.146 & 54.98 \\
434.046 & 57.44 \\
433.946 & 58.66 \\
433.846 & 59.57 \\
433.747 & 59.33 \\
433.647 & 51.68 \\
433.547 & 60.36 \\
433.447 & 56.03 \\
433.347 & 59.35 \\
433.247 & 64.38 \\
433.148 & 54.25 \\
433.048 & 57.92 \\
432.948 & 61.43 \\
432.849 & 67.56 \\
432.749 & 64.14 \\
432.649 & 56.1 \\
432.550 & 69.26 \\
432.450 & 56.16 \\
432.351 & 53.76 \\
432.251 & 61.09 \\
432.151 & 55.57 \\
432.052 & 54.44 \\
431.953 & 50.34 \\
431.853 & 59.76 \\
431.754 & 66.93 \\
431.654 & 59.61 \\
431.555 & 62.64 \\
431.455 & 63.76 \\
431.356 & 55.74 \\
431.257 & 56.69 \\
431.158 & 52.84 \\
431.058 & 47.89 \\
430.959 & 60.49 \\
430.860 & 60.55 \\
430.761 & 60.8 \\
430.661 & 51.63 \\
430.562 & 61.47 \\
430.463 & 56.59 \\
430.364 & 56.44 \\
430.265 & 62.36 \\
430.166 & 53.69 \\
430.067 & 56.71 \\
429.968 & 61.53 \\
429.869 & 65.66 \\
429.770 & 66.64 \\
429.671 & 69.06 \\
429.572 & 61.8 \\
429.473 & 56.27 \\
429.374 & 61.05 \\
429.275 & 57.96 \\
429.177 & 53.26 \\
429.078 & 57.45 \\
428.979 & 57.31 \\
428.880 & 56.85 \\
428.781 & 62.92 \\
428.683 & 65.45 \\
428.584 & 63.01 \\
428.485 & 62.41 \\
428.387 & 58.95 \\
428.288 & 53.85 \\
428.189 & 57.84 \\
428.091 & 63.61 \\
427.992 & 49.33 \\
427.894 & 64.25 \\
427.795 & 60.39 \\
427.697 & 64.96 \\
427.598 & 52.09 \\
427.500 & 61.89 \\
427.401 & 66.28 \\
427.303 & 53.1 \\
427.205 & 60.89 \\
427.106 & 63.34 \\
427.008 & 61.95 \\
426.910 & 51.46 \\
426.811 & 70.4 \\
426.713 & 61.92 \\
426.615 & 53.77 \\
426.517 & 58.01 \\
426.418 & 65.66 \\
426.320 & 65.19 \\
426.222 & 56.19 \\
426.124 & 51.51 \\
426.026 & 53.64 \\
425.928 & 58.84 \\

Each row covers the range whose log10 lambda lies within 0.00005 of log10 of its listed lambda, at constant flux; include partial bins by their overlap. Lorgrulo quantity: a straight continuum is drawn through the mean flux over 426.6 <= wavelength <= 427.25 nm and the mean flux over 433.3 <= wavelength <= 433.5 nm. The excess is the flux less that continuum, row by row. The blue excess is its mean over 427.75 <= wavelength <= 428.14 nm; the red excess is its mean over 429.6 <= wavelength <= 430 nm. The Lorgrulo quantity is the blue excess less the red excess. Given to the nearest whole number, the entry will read -7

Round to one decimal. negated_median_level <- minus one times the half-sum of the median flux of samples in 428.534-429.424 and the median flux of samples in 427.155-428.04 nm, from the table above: -59.4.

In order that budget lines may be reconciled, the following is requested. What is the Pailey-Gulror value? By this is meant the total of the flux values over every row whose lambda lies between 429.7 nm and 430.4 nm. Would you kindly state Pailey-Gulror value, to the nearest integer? 423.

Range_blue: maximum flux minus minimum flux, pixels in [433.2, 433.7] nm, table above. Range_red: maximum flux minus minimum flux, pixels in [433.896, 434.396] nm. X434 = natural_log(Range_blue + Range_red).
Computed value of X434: 3.0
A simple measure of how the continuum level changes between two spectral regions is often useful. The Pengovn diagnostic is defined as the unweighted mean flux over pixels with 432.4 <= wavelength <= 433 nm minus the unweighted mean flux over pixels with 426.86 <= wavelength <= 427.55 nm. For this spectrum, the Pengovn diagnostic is 2.6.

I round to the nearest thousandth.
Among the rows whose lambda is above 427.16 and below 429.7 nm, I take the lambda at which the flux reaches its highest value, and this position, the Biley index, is 429.671 nm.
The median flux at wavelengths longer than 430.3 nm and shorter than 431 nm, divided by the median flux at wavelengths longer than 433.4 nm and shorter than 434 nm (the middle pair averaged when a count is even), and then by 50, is 0.0205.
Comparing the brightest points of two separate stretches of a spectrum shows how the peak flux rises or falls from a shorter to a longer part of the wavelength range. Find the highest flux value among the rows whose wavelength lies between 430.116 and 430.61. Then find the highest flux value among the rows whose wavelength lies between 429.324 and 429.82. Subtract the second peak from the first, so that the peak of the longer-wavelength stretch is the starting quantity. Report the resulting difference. -6.7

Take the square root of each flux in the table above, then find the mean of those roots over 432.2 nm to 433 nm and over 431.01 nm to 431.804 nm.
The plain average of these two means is 7.72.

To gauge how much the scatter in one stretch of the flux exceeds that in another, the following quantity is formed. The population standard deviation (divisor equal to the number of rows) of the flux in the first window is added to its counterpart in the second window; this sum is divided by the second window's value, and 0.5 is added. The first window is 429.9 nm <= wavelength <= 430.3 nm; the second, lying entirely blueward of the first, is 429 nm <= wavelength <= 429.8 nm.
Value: 2.2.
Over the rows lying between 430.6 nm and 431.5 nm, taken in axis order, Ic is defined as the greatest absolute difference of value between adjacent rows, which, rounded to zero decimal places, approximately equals 13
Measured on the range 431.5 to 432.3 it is 9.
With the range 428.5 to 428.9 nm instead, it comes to 6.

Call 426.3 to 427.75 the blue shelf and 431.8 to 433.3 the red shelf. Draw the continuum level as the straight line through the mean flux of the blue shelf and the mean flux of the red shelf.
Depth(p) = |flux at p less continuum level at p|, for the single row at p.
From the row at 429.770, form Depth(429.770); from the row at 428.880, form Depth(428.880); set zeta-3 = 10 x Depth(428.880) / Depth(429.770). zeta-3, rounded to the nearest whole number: 5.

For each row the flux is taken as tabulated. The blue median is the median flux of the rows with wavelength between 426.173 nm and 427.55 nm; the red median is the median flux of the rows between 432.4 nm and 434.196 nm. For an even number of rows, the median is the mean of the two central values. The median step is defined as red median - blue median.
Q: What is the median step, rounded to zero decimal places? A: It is -3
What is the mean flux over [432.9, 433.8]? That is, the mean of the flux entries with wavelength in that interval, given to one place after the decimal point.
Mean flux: 58.3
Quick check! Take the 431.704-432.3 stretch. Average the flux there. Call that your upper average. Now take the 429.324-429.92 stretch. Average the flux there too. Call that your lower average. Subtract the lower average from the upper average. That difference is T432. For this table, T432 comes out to -5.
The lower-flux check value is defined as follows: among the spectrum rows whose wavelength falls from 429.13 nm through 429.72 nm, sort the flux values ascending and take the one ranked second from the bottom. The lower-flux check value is 56.27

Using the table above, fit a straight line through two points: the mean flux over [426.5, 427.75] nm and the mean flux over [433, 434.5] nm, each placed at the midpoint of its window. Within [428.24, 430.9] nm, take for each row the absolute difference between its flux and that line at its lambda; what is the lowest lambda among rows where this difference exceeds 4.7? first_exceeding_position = 428.288 nm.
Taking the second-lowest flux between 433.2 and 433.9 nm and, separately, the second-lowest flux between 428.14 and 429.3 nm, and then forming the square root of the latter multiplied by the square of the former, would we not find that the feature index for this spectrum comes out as 411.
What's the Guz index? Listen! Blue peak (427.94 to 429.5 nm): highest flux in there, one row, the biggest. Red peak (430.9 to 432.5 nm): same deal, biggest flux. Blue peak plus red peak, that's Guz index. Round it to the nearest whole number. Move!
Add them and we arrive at 132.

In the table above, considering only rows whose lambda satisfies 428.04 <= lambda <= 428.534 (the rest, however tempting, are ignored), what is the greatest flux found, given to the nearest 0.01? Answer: 63.61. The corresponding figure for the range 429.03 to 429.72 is 69.06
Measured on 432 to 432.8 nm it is 69.26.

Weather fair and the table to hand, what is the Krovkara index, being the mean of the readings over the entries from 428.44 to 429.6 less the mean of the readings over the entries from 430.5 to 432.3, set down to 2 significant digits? 1.7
